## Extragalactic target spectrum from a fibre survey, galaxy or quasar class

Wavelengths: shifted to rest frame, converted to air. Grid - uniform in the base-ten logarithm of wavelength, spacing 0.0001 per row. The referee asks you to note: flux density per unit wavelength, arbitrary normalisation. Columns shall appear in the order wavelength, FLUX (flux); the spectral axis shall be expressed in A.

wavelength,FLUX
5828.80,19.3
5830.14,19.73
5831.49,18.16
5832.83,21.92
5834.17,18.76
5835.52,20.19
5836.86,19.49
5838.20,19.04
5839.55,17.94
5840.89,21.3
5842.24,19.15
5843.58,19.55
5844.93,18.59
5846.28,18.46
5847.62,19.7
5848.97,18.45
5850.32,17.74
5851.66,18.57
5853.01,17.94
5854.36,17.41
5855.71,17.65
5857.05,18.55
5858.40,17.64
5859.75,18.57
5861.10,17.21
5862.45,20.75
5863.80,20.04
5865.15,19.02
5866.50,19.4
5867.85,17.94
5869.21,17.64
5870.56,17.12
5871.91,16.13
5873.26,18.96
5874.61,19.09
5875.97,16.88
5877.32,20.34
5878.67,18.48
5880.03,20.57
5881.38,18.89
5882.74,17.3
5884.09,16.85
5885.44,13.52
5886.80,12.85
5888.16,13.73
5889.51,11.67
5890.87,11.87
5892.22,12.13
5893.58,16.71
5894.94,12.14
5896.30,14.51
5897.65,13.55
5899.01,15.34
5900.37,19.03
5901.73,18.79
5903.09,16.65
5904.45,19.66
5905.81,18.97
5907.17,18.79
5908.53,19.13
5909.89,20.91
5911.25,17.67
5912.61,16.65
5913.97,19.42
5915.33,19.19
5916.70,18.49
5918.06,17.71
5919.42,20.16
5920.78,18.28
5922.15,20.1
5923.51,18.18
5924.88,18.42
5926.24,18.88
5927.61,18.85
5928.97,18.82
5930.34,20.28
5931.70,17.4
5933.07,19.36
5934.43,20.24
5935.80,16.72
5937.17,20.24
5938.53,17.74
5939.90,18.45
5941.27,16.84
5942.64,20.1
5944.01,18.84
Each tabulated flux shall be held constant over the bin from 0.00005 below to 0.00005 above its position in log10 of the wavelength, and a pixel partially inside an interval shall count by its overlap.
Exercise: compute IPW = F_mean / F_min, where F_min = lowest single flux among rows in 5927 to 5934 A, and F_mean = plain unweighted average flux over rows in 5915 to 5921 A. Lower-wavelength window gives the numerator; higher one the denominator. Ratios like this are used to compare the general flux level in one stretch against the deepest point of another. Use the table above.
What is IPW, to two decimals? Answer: 1.08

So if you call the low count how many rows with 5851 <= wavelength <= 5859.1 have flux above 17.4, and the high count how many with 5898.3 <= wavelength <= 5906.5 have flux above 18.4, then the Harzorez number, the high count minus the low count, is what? -2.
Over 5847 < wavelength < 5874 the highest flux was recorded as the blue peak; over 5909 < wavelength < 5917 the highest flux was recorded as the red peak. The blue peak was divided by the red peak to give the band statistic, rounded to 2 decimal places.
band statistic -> 0.99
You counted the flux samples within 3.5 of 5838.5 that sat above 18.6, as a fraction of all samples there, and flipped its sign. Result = -0.80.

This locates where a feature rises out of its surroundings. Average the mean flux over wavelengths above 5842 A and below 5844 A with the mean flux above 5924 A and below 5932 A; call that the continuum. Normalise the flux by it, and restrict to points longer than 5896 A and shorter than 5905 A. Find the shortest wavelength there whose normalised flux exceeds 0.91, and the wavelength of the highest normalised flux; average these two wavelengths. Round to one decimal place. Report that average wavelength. 5902.4 A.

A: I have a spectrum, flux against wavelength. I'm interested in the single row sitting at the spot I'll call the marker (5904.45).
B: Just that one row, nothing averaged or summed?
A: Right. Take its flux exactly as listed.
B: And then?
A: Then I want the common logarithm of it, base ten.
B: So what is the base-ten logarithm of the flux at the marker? 1.294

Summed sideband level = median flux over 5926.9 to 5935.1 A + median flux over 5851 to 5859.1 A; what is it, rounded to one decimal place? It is 36.9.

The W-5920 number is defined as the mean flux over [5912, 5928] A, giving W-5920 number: 18.7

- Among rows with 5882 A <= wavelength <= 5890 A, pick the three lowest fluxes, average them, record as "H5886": 12.7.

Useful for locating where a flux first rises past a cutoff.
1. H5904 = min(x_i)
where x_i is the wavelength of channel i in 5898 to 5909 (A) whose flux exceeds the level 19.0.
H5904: 5900.37 A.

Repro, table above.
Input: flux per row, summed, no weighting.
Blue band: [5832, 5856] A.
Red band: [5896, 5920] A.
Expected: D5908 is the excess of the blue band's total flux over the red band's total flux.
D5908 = 17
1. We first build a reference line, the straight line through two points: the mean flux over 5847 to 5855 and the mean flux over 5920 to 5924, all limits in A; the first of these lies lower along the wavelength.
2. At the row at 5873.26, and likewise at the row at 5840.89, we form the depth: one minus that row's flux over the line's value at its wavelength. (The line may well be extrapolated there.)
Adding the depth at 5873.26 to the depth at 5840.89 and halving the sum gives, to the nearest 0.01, -0.10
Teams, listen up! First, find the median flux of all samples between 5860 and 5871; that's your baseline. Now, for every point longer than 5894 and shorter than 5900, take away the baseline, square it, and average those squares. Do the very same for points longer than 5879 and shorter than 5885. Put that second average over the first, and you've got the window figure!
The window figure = 0.1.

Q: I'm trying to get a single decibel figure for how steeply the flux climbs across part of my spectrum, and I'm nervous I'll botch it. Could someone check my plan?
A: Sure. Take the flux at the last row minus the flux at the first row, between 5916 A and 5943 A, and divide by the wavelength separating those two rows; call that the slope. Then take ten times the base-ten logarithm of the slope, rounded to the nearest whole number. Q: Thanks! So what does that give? -12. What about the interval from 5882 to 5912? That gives -19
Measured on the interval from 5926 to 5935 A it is -8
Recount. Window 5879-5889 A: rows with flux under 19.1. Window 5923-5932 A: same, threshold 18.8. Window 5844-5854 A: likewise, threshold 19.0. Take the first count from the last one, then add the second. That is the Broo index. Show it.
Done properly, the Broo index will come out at 3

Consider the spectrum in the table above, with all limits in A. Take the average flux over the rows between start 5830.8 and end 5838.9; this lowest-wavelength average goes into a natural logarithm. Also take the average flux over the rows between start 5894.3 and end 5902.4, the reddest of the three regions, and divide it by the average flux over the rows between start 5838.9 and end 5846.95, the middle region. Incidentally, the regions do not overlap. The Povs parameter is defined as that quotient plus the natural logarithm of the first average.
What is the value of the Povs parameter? 3.8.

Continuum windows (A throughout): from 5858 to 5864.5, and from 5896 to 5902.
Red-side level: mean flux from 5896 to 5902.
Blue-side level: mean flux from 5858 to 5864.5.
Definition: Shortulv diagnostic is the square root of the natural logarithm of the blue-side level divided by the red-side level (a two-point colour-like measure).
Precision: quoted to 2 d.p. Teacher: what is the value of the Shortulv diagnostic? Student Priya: 0.39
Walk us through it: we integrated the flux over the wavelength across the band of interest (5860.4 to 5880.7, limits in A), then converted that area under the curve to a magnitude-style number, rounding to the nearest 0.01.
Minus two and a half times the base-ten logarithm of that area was -6.44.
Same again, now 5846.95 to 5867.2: -6.44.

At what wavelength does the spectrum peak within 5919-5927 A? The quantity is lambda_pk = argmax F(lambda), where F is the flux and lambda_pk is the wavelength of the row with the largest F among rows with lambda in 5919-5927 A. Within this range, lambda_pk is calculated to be 5919.42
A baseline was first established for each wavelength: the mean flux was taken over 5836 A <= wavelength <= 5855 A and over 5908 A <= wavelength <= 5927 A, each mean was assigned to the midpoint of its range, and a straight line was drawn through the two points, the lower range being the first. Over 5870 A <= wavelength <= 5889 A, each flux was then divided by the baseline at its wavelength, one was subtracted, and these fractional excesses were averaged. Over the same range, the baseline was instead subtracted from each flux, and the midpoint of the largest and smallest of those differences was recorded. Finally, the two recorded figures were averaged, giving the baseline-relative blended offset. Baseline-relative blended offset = -1.1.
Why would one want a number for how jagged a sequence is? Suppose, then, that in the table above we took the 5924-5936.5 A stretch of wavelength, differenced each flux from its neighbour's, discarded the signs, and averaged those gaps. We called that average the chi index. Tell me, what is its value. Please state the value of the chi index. 1.4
